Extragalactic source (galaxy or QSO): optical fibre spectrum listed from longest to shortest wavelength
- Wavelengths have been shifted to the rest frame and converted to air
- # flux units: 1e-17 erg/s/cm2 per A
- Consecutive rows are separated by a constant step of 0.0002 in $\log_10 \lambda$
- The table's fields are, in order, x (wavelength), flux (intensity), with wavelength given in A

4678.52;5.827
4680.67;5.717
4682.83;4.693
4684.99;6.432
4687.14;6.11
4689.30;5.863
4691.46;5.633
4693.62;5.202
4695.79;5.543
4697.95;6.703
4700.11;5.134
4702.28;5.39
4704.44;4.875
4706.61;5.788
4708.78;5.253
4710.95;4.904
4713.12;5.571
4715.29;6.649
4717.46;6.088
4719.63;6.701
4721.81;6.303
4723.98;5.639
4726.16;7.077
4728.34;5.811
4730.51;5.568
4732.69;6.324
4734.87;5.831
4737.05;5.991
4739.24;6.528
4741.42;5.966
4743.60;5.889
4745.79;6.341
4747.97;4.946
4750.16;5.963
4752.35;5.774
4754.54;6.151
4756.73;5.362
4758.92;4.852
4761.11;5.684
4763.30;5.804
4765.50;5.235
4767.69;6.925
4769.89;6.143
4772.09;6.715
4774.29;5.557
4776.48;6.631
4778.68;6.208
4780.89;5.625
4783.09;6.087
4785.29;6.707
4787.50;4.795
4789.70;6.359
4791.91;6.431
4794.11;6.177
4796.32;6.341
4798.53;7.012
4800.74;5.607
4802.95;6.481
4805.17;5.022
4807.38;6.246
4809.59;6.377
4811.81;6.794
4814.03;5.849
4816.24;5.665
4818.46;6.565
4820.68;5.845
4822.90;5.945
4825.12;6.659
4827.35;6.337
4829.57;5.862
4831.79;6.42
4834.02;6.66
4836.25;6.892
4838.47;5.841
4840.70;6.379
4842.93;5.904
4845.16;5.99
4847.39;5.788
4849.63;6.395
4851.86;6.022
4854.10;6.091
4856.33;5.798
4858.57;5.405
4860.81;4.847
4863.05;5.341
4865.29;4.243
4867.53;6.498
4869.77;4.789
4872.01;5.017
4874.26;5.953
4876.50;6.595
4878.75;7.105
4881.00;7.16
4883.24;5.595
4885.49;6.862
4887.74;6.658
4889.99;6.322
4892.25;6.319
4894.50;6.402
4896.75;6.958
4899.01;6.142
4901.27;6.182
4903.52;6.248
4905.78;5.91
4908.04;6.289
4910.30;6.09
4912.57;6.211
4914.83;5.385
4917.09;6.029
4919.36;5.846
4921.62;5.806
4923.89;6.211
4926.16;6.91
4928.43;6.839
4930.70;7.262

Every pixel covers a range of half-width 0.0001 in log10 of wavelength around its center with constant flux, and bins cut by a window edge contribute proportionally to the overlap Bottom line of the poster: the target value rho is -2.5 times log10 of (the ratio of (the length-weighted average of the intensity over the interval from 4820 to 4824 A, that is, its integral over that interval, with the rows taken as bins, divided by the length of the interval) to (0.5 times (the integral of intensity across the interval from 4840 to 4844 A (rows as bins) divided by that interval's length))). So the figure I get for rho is -0.71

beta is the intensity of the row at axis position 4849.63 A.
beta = 6.395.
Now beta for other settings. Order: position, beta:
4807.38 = 6.246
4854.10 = 6.091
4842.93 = 5.904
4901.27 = 6.182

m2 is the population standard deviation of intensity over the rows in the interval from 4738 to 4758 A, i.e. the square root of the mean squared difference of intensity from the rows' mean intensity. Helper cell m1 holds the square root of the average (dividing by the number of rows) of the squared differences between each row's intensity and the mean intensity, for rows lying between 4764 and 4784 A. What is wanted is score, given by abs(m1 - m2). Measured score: 0.083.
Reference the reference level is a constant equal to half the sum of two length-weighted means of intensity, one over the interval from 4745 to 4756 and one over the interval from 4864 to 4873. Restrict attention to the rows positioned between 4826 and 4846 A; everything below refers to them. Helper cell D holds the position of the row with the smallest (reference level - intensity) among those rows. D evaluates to 4836.25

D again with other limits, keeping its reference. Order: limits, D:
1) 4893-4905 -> 4896.75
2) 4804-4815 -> 4811.81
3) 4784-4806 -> 4798.53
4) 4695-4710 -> 4697.95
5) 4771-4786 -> 4772.09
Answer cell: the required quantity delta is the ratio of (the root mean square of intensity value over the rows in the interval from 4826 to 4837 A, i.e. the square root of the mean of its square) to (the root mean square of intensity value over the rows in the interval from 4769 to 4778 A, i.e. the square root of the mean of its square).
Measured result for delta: 1.03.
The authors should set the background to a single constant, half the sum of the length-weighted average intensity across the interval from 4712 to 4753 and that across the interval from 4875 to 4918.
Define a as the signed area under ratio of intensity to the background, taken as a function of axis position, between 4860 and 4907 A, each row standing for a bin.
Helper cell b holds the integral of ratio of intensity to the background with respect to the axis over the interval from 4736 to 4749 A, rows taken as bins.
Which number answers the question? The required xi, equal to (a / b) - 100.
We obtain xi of -96.3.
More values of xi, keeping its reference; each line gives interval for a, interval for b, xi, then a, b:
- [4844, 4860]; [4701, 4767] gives -99.8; 15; 62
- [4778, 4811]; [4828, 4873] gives -99.2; 33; 42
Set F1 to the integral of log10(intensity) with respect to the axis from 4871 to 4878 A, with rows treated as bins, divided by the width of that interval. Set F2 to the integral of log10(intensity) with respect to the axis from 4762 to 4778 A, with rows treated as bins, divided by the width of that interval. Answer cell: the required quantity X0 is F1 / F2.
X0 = 0.98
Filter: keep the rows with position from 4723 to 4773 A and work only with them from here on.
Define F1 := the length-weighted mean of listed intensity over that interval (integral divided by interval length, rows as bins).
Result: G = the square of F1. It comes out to 35.2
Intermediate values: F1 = 5.93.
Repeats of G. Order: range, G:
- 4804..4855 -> 37.9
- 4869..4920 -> 38.3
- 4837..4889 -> 35.2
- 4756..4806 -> 36.0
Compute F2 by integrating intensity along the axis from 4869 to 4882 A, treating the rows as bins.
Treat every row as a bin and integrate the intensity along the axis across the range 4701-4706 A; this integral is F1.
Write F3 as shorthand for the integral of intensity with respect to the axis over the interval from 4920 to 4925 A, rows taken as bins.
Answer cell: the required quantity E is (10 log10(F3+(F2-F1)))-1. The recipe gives 18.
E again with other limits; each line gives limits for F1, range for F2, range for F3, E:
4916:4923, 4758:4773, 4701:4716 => 20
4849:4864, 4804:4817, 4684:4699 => 18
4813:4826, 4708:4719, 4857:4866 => 14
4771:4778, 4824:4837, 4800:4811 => 19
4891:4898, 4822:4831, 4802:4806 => 14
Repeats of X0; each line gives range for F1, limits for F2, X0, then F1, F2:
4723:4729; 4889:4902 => 0.98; 0.790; 0.805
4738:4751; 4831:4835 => 0.95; 0.772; 0.815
